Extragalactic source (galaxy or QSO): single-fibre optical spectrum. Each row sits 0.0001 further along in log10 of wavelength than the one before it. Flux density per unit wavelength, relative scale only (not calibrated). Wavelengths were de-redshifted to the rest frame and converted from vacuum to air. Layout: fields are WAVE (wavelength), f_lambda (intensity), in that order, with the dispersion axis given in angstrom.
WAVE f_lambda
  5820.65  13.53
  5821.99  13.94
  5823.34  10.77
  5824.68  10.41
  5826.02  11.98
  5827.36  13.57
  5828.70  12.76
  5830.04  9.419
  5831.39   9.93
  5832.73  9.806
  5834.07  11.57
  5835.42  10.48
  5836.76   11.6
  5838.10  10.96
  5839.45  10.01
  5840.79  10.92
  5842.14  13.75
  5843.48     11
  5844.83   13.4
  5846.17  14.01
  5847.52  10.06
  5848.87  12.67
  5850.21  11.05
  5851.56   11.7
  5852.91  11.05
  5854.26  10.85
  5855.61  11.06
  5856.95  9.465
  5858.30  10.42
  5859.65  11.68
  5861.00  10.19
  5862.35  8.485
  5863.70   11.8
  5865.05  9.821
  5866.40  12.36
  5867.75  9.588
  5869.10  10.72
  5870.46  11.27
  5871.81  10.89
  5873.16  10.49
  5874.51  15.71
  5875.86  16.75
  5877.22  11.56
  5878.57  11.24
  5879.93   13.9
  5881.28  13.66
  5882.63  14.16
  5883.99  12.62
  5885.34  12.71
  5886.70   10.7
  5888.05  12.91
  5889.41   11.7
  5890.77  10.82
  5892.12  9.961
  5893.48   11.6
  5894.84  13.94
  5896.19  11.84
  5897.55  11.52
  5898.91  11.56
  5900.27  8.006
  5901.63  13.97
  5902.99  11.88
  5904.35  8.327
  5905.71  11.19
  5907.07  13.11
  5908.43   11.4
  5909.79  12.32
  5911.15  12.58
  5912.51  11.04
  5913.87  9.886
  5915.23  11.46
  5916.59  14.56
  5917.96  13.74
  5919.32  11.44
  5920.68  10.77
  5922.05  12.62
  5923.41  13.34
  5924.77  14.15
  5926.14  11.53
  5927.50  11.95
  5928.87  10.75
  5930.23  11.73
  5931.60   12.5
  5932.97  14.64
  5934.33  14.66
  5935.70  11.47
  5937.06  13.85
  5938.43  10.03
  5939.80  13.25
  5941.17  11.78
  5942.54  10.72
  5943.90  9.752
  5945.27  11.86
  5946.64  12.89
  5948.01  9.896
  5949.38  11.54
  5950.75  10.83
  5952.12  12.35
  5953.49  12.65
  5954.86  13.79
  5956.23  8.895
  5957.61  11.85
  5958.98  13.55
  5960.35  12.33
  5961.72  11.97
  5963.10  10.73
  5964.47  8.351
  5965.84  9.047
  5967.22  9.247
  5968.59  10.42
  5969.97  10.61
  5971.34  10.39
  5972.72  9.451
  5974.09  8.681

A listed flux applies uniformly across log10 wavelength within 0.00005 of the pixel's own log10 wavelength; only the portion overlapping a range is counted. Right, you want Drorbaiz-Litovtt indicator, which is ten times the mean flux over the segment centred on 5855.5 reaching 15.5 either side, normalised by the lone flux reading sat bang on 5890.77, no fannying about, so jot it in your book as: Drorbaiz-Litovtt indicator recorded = 10.3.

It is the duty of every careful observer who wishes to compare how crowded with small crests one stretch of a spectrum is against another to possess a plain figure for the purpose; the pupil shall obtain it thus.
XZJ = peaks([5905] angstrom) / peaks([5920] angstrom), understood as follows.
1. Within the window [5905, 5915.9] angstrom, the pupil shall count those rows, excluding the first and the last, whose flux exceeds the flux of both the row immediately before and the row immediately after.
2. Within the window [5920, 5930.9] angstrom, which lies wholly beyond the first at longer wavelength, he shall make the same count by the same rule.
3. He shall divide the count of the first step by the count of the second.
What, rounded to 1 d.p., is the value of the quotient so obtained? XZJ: 1.0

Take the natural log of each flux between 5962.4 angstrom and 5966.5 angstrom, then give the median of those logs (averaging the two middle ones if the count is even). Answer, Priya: 2.20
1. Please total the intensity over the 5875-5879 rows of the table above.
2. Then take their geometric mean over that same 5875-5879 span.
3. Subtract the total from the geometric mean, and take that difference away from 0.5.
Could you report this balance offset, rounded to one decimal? 27.1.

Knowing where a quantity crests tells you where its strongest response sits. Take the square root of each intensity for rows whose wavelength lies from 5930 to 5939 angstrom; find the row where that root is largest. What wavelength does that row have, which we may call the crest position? 5934.33 angstrom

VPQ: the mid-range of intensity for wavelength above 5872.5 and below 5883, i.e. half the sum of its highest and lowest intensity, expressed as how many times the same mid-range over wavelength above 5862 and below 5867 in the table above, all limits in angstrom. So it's 1.31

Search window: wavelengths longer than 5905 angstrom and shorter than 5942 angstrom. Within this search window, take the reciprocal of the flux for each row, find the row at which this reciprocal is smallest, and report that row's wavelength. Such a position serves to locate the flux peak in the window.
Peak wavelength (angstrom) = 5934.33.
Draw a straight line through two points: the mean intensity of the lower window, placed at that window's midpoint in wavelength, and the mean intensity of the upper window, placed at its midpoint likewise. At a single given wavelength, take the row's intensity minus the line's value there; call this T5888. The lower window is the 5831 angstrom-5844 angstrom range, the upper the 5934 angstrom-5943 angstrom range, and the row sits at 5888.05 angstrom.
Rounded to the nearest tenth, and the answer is 1.3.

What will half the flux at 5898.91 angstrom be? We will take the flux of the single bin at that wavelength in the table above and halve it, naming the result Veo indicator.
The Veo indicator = 5.78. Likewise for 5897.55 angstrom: 5.76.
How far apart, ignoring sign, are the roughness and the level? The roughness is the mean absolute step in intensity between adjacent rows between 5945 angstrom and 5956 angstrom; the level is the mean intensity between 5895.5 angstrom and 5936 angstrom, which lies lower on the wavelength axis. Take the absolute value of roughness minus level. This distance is 10.7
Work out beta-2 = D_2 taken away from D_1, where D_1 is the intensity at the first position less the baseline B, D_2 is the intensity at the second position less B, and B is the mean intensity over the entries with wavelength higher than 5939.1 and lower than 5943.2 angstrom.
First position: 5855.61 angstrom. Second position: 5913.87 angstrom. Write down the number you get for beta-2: 1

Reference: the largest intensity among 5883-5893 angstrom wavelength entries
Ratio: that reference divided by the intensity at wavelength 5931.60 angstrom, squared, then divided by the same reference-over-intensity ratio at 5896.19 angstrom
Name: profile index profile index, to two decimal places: 0.98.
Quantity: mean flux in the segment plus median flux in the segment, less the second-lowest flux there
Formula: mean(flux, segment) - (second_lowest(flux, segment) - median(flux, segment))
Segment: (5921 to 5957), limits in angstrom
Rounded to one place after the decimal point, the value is 14.2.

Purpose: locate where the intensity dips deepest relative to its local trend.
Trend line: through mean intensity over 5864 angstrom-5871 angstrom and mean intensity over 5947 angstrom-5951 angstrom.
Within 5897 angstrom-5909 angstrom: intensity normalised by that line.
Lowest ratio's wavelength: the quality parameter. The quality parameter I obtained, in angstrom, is 5900.27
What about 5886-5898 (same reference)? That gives 5892.12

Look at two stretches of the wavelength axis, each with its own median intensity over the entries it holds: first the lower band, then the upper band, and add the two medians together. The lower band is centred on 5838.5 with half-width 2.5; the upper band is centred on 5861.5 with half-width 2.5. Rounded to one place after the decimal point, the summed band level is 21.9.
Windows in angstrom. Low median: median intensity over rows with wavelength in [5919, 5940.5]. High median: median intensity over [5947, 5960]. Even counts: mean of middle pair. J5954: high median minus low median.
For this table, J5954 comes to -0.4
